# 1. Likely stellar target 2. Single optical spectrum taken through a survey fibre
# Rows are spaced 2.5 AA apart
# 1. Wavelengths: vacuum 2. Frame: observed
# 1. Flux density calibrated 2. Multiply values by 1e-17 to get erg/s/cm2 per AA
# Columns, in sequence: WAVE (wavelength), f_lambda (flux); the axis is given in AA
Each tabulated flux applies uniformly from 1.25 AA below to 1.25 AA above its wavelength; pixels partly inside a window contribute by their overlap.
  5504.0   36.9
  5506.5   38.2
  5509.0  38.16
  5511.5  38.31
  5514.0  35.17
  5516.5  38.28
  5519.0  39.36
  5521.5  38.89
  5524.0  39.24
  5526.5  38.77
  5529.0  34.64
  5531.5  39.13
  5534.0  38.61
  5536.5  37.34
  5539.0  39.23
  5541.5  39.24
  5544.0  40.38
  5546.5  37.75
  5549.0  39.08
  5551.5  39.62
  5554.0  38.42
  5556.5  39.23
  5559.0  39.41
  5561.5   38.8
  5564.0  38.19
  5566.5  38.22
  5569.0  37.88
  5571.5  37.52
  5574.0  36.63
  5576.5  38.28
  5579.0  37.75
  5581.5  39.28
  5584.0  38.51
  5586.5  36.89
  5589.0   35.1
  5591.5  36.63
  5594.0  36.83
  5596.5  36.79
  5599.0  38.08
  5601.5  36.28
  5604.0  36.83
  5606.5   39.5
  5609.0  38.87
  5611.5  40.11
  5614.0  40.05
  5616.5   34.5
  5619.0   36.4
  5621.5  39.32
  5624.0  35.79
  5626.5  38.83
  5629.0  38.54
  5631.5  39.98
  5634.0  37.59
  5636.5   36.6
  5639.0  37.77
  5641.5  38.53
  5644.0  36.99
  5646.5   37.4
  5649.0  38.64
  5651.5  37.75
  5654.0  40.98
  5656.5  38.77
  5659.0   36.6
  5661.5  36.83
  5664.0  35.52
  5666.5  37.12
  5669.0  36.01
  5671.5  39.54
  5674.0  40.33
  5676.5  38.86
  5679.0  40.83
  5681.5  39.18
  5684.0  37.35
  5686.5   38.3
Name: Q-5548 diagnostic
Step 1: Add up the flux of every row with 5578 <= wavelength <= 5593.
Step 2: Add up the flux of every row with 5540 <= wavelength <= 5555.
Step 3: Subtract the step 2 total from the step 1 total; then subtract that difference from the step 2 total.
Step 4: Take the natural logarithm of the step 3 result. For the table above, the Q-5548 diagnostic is 5.50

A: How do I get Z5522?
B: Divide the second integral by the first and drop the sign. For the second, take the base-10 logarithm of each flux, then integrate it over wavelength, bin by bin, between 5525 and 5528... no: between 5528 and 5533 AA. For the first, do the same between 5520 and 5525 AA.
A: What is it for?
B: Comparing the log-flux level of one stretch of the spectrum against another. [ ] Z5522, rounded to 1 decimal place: 1.0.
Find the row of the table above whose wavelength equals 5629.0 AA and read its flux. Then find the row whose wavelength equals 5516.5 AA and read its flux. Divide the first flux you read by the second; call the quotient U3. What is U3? 1.01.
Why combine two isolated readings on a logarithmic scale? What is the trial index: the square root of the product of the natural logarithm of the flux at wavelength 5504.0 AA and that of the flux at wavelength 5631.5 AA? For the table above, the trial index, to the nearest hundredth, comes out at 3.65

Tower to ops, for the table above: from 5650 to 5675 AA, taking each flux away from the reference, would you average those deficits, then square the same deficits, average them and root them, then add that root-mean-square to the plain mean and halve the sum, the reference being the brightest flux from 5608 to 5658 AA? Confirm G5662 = 3.28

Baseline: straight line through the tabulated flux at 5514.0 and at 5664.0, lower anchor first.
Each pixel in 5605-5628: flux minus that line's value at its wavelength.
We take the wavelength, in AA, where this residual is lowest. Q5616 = 5616.5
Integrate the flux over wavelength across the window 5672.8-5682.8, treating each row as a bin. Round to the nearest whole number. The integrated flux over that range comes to 398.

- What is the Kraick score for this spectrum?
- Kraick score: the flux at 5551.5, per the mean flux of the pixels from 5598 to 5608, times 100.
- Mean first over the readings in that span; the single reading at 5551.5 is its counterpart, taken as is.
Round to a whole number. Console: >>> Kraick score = 105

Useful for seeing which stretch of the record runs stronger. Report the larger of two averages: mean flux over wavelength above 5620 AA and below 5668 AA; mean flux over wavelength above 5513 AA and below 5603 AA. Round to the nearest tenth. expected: 38.0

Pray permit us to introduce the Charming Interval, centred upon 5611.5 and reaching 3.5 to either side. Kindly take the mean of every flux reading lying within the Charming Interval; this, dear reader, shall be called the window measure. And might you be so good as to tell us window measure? 39.7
